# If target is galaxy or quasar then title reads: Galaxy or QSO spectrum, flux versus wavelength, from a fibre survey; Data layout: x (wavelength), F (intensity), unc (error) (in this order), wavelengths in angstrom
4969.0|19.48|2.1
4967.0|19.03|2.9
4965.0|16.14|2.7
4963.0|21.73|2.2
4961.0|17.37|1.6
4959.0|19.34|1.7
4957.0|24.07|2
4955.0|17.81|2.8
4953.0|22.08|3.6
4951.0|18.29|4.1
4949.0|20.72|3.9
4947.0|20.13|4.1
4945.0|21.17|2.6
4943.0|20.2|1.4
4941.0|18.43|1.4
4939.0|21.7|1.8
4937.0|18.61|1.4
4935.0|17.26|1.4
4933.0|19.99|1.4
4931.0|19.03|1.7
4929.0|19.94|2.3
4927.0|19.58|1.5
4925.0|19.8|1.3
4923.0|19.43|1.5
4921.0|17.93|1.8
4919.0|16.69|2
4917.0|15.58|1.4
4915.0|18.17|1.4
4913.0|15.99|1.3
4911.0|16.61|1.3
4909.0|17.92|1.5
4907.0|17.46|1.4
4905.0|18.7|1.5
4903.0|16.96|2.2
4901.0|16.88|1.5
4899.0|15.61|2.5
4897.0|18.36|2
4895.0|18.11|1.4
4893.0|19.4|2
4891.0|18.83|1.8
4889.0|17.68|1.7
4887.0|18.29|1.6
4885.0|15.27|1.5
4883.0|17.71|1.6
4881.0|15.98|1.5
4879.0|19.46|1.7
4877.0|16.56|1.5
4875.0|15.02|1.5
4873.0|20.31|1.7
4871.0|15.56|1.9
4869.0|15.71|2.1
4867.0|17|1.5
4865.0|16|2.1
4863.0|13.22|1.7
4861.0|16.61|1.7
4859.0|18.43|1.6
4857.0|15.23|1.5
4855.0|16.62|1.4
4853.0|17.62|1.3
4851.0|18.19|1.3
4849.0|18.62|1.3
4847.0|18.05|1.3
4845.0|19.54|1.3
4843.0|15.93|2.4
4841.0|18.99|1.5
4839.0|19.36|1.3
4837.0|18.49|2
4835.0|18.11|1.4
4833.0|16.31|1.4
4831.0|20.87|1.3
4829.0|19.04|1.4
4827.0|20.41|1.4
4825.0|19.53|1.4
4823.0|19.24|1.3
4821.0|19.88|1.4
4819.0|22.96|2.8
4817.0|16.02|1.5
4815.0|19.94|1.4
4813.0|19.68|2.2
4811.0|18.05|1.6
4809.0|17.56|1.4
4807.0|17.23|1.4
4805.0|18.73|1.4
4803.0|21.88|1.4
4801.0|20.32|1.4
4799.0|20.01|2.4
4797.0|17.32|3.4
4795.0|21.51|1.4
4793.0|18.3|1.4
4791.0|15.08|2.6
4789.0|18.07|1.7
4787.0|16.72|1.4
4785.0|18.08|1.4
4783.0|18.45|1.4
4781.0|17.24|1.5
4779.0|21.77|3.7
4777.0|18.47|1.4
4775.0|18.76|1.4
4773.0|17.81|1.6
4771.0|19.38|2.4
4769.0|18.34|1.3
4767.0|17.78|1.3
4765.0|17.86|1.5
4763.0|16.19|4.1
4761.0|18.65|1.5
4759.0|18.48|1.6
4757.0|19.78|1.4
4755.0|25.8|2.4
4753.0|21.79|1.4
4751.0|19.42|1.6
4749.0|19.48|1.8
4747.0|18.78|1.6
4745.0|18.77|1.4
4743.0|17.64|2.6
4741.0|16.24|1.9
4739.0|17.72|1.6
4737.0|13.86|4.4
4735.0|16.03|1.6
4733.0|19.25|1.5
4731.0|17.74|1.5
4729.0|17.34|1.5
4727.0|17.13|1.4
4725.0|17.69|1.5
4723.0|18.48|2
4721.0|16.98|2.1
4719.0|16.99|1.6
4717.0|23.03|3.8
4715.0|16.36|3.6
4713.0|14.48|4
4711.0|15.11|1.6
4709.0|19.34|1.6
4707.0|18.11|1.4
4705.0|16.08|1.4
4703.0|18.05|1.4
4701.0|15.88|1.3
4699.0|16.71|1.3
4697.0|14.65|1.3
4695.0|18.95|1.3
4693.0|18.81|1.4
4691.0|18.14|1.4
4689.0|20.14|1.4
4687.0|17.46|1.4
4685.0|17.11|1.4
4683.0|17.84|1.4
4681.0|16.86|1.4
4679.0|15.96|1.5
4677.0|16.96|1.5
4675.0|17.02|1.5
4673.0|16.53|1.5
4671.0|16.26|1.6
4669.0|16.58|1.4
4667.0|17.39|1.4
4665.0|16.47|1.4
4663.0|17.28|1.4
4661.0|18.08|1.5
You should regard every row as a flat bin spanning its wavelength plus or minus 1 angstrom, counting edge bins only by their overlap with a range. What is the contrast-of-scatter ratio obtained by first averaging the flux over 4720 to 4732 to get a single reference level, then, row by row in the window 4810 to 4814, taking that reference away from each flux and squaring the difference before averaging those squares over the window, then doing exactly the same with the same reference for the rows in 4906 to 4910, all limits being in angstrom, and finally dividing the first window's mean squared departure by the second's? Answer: 33.9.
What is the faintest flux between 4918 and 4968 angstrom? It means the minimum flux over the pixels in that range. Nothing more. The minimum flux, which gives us 16.14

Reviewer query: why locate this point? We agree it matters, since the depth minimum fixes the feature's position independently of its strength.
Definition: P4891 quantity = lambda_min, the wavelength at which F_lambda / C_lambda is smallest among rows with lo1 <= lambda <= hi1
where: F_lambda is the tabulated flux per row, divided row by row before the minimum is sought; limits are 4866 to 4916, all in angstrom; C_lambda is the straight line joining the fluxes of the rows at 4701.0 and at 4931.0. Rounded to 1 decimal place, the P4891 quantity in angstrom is 4875.0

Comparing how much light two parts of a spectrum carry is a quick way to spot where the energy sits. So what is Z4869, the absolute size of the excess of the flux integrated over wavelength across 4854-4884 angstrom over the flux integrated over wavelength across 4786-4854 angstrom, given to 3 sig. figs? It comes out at 776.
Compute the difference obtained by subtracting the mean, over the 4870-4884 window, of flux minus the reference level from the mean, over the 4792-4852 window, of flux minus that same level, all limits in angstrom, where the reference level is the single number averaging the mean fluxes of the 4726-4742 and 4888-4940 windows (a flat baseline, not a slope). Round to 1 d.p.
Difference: 1.8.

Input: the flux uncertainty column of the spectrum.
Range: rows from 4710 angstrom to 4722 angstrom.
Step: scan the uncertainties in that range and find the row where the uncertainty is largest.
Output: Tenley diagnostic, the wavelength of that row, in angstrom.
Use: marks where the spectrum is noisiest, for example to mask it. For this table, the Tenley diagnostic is 4713.0 angstrom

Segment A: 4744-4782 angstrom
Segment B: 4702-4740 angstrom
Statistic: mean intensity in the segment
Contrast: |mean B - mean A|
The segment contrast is 1.8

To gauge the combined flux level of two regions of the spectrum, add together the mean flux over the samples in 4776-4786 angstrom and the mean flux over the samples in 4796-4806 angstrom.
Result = 38.5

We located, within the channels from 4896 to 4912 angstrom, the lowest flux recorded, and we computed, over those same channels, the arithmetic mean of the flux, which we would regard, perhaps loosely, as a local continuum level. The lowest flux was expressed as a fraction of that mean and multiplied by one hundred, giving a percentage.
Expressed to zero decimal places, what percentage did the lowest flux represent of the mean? 90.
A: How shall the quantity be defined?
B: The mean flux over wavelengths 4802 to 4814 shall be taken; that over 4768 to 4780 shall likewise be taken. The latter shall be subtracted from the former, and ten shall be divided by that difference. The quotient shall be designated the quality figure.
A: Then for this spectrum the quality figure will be -43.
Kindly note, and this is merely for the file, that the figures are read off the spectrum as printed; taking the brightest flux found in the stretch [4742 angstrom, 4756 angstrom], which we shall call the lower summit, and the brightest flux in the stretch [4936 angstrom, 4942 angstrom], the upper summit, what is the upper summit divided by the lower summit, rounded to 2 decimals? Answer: 0.84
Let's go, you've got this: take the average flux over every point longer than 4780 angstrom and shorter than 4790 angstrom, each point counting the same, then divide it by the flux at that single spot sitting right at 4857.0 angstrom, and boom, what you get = 1.16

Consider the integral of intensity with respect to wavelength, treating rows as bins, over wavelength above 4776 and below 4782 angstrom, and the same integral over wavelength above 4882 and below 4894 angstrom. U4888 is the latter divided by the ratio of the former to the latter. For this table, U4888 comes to 400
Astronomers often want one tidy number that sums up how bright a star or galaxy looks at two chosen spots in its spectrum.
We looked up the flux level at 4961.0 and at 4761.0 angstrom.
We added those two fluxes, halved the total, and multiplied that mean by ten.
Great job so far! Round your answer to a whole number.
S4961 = 180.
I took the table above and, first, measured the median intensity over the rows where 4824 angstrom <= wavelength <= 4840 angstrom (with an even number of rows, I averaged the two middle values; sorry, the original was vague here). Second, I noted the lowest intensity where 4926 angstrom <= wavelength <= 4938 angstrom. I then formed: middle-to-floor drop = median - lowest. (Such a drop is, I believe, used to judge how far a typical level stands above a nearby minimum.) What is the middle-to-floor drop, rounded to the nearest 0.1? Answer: 1.9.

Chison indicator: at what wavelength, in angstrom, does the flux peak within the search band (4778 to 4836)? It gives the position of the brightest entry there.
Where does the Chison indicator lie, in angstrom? 4819.0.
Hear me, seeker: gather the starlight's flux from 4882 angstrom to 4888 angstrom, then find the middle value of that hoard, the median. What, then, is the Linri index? 17.7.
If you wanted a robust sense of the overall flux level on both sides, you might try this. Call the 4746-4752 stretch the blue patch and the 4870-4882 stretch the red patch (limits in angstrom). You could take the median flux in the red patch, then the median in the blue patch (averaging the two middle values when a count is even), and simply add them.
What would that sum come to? 35.7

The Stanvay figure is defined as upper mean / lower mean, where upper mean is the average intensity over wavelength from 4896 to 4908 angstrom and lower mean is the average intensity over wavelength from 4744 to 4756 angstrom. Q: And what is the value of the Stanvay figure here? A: 0.84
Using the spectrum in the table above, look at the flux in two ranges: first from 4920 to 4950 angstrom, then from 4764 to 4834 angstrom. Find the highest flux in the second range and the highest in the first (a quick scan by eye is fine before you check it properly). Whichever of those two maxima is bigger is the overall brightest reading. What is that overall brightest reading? 23.0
